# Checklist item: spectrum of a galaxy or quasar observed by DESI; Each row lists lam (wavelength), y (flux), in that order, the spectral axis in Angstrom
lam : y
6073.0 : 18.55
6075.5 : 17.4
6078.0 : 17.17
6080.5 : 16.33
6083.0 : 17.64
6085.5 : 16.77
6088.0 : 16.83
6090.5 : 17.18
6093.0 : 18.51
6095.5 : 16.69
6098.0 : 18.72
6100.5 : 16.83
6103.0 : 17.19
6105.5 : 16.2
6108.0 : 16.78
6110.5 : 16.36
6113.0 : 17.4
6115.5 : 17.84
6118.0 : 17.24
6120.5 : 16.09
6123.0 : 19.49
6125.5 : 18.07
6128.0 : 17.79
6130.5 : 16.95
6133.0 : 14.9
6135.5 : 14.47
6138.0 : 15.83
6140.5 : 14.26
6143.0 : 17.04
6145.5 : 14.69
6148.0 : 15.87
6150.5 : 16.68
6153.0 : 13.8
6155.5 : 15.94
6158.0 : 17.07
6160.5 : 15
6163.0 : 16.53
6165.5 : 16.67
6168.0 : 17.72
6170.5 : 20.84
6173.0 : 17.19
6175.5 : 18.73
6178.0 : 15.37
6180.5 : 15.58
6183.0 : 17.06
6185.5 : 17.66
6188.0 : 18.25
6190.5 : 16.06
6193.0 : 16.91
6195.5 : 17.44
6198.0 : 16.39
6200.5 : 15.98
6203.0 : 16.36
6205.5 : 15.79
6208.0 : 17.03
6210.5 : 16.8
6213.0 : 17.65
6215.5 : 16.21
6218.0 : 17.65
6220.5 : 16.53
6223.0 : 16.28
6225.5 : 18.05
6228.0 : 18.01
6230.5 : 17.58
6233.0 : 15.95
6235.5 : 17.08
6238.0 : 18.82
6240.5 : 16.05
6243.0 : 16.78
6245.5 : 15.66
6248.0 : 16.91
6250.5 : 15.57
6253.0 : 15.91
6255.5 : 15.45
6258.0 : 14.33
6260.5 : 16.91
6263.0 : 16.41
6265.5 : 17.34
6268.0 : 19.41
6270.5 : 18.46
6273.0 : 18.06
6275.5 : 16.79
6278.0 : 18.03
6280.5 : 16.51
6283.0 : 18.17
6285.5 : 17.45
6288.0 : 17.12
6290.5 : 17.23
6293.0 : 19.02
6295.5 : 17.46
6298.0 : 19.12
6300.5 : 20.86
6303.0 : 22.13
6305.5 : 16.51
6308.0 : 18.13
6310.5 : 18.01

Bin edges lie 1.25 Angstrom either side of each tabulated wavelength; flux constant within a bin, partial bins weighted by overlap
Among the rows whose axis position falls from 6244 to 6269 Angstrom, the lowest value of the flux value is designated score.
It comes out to 14.33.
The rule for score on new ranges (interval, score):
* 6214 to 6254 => 15.57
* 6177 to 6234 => 15.37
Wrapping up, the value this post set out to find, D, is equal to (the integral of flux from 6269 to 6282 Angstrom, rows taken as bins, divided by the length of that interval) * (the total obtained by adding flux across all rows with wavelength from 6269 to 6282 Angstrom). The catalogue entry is 1548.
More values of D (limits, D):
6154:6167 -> 1318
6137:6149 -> 1206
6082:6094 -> 1509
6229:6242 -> 1462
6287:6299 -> 1618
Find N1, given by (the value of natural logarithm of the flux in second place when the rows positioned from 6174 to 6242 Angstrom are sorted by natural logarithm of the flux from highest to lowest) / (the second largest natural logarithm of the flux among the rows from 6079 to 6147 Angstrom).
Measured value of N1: 1.000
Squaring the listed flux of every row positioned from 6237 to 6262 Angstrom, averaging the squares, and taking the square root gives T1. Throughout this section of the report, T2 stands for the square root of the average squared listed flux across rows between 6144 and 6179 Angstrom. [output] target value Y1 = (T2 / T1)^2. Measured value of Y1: 1.05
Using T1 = 16.3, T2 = 16.7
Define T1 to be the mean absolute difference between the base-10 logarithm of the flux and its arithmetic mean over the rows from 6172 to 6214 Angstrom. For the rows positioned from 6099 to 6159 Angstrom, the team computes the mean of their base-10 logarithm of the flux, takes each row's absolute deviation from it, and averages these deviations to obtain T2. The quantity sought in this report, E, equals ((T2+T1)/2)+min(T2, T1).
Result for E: 0.0430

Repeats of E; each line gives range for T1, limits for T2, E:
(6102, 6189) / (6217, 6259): 0.0510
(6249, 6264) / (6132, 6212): 0.0406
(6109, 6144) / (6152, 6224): 0.0506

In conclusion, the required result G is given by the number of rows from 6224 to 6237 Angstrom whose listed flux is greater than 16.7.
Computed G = 4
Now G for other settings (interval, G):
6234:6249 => 4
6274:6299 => 9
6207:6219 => 4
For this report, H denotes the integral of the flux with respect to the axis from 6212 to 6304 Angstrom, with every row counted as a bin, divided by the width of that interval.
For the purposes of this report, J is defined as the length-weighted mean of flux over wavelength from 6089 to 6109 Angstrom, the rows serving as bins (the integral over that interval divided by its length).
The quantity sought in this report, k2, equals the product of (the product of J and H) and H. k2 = 5205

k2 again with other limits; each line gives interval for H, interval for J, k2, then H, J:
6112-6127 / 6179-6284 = 5290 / 17.7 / 16.9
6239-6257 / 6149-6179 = 4334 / 16.1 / 16.8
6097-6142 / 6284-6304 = 5286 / 16.8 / 18.7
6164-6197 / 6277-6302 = 5448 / 17.3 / 18.1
